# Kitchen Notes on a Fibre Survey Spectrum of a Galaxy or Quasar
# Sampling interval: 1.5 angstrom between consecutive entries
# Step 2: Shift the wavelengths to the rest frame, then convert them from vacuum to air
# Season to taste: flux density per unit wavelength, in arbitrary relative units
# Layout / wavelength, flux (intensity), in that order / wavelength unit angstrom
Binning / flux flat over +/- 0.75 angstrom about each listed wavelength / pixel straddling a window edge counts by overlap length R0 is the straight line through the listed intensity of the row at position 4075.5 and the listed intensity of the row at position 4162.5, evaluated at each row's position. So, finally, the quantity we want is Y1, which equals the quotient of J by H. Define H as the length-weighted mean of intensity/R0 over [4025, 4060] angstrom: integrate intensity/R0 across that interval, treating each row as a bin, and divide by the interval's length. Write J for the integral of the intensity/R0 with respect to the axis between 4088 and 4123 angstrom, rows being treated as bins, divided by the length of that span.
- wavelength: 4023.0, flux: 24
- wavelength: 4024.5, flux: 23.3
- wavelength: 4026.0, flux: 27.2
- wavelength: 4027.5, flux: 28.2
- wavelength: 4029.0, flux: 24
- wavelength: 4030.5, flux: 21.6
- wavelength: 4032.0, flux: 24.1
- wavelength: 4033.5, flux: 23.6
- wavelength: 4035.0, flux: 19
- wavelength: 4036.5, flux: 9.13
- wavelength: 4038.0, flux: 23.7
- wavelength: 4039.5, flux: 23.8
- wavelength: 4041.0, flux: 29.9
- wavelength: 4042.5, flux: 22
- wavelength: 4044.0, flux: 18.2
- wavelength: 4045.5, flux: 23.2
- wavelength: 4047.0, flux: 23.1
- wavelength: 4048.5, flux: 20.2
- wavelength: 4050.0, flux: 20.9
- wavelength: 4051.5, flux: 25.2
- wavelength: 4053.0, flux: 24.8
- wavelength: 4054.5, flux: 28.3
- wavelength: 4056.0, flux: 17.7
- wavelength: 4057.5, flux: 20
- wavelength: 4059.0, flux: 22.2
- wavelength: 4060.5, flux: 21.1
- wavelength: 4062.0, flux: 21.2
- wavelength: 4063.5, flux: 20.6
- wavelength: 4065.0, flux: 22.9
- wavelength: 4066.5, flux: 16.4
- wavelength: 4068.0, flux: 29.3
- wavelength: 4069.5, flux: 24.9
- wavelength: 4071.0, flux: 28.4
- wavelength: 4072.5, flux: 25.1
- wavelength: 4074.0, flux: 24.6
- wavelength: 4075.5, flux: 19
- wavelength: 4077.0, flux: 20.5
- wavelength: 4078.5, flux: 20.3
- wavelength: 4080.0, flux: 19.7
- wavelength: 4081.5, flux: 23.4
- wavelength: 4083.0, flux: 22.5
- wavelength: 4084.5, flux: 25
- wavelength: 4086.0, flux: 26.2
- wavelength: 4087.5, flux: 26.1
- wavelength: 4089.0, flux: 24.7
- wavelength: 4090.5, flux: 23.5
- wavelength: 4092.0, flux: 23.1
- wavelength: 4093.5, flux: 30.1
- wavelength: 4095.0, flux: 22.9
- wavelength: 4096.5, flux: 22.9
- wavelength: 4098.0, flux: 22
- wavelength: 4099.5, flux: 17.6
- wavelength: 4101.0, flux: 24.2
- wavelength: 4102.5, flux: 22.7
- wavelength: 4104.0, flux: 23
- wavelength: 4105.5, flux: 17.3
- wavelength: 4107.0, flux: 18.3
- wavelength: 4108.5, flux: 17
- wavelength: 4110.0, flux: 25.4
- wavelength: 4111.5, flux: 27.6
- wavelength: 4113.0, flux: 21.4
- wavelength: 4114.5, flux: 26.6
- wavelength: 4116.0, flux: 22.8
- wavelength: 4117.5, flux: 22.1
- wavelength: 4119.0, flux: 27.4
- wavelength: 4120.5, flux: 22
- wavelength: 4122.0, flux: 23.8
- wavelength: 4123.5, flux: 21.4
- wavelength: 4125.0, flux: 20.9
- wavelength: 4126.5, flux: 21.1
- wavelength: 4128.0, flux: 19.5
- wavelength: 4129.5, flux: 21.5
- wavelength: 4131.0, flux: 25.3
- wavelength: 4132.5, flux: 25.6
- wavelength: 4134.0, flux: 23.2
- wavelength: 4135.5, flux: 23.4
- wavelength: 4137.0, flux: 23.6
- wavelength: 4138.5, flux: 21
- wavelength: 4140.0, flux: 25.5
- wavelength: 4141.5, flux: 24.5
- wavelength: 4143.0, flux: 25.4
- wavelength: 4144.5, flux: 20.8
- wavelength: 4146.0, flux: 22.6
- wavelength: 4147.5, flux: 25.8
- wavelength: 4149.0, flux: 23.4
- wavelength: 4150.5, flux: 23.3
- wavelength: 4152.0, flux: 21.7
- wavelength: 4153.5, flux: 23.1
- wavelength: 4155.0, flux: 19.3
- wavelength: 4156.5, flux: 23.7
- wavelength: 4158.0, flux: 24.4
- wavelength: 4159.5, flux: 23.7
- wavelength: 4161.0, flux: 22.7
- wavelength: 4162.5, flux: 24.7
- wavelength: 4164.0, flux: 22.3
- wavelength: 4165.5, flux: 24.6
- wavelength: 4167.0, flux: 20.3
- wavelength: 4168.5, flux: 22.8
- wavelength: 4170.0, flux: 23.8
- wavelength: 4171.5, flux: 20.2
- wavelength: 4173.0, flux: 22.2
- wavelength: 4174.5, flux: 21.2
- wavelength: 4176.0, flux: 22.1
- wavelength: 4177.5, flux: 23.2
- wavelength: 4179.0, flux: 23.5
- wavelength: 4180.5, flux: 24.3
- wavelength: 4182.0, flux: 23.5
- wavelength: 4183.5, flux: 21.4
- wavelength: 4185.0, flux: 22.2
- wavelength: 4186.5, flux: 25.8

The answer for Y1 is 0.82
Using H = 1.35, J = 1.10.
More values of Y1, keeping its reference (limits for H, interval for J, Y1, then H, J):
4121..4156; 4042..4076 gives 1.28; 0.99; 1.26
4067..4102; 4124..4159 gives 0.81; 1.21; 0.99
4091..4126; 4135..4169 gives 0.90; 1.07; 0.97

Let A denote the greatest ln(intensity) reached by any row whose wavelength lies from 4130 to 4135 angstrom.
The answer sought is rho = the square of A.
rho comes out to 10.5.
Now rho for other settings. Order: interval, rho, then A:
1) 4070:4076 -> 11.2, 3.35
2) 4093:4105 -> 11.6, 3.40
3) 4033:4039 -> 10.0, 3.17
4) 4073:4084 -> 10.3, 3.20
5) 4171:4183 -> 10.2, 3.19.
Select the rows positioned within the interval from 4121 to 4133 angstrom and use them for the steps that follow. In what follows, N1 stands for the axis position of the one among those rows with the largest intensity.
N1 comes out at 4132.5 angstrom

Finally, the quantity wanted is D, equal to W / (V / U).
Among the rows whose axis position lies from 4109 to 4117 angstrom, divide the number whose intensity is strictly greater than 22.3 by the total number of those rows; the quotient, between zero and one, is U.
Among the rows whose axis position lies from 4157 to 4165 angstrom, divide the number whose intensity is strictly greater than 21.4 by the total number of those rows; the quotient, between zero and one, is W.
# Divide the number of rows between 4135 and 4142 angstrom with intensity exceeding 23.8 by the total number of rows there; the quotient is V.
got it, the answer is 2.0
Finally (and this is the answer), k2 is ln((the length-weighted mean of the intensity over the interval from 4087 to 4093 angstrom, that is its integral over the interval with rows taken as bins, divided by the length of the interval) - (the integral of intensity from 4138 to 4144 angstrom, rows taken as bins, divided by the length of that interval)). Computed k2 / -0.9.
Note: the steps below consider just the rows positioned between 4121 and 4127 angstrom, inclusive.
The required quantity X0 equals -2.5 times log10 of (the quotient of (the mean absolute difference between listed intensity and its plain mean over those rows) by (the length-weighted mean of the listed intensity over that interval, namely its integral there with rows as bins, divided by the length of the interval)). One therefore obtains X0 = 3.3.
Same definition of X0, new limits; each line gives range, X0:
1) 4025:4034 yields 2.8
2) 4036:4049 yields 1.9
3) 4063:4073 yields 2.1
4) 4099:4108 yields 2.2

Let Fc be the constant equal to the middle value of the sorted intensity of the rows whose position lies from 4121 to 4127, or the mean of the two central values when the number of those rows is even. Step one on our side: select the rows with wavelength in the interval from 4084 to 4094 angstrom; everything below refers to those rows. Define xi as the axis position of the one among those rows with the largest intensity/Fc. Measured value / 4093.5 angstrom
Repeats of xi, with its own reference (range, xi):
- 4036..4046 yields 4041.0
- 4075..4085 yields 4084.5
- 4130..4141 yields 4132.5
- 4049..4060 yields 4054.5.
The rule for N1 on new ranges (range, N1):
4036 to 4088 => 4041.0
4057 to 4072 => 4068.0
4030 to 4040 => 4032.0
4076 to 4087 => 4086.0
